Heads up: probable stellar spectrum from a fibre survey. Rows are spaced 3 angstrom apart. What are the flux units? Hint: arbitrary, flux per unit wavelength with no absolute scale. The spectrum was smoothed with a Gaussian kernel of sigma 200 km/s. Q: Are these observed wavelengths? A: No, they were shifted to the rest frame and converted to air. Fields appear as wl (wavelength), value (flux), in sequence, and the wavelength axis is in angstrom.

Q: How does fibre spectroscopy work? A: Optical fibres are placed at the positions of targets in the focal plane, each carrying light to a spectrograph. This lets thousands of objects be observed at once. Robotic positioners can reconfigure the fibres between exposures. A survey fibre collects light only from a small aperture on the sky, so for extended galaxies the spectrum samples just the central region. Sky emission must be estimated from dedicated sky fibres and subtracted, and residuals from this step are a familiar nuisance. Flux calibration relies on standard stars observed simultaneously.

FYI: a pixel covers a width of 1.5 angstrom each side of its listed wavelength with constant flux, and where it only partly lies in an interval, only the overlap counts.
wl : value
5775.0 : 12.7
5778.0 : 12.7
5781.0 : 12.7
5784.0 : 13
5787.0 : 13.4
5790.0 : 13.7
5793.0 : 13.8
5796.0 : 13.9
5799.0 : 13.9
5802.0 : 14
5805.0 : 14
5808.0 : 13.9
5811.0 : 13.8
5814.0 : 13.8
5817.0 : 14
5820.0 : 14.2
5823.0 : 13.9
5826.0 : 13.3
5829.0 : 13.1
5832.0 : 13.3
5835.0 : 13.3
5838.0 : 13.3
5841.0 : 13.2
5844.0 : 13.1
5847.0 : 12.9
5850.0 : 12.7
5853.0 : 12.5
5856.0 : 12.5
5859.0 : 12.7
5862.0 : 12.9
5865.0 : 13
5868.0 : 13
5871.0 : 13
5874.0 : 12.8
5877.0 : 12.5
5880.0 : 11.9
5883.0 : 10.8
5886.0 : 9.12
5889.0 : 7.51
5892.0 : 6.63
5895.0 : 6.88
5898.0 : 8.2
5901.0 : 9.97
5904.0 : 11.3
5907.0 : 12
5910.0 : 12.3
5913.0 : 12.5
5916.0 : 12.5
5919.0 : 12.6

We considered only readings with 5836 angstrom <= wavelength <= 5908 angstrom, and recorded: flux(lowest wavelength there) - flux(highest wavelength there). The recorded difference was 1.3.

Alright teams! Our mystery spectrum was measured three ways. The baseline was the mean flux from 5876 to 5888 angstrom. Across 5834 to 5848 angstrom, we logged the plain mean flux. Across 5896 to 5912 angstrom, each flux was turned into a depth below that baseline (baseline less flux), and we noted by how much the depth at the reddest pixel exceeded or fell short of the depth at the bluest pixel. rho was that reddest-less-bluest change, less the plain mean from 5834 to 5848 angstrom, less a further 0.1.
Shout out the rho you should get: -17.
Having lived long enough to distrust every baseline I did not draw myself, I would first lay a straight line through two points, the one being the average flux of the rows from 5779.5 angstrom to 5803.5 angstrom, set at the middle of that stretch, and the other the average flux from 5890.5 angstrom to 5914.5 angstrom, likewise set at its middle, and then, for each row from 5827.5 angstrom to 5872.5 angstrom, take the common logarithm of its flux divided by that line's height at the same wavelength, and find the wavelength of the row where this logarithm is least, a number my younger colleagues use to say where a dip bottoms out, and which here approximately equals 5829.0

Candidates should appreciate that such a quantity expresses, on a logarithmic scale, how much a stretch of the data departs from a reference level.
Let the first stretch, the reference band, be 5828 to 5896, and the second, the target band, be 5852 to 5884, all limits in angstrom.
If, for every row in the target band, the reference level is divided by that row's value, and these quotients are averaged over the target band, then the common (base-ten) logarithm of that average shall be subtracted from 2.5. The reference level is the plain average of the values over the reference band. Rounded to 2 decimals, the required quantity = 2.52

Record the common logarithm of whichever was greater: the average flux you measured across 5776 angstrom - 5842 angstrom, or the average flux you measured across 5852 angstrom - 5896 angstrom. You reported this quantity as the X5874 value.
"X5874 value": 1.13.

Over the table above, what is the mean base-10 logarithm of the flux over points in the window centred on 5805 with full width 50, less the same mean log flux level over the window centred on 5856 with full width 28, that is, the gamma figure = 0.028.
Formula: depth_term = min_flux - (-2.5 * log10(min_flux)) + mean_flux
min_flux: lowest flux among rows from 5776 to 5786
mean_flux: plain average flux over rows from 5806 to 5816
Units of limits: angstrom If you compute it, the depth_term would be 29.3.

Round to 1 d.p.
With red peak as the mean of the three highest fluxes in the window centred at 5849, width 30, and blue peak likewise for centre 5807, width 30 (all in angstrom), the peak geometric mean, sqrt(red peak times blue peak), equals 13.7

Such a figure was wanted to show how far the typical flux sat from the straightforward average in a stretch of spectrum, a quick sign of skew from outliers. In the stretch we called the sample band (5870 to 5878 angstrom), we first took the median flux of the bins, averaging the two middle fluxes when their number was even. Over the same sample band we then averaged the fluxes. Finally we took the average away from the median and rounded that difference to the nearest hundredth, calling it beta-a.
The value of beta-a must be 0.03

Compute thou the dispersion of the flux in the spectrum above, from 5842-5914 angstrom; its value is 2.1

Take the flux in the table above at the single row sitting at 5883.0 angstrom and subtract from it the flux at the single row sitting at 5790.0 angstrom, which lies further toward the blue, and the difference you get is -2.9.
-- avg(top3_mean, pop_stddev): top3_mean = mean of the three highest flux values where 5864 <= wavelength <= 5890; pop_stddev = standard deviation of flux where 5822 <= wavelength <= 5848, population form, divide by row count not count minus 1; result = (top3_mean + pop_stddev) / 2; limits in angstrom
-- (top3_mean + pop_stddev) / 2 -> 6.63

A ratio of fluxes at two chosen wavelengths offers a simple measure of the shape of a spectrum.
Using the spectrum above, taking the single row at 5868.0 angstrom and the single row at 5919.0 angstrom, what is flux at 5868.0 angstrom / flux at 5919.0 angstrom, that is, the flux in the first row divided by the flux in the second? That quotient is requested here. 1.03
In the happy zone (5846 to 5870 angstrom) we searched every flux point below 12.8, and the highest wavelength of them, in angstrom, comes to 5859.0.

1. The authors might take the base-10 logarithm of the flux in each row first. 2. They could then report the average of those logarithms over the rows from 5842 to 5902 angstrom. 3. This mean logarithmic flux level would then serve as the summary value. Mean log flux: 1.04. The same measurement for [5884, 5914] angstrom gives 0.97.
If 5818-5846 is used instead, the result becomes 1.13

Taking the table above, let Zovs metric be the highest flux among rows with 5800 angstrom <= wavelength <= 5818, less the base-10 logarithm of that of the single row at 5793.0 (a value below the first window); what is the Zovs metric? 12.9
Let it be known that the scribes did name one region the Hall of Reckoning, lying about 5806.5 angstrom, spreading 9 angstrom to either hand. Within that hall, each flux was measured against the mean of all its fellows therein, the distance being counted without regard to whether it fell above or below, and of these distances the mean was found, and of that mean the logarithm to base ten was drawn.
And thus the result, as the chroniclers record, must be -1.2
